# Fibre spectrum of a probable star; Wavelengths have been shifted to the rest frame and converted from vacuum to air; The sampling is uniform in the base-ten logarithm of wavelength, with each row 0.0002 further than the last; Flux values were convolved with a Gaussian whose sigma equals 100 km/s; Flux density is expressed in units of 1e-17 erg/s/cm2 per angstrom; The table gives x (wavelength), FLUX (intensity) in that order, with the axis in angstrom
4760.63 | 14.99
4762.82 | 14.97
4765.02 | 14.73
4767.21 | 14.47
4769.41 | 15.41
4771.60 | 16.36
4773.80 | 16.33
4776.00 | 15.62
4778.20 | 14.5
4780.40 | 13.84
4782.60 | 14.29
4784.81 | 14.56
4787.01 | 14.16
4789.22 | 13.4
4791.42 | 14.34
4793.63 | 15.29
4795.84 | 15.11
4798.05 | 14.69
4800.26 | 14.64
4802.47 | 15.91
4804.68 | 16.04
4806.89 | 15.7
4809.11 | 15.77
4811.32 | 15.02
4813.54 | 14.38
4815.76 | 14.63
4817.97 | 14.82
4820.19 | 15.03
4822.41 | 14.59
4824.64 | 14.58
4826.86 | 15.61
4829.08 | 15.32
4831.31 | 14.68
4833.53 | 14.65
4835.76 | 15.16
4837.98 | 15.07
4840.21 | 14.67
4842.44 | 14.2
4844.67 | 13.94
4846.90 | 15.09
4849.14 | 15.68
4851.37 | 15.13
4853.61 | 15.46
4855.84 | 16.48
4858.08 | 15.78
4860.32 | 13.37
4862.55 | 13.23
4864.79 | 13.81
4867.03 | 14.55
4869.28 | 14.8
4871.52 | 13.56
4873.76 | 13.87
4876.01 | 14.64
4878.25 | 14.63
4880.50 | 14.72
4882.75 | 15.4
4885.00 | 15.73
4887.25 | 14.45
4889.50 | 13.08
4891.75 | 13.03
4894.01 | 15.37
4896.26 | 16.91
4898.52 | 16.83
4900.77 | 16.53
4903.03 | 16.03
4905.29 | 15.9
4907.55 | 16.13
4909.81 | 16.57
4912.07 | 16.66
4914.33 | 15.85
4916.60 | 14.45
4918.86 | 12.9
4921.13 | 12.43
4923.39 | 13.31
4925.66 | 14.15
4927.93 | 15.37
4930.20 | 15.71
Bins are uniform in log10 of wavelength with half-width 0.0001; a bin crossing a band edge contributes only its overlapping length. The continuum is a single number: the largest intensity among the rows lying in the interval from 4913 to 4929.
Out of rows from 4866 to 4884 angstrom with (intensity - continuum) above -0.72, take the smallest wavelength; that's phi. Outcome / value 4882.75 angstrom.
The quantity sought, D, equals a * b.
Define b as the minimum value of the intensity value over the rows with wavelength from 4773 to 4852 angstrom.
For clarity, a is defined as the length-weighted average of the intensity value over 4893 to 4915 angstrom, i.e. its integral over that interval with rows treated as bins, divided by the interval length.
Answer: 218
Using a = 16.3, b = 13.4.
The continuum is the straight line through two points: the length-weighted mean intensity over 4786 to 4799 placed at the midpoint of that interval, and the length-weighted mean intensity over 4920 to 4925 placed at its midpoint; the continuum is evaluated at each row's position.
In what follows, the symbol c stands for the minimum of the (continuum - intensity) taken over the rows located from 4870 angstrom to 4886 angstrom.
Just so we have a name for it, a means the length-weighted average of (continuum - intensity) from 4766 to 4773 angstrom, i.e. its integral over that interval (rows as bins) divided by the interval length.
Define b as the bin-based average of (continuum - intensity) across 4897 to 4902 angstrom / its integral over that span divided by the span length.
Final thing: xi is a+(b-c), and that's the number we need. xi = -1.8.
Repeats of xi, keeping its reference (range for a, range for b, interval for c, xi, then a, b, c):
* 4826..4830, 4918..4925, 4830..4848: -0.1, -1.4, 0.0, -1.2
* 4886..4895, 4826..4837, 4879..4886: 0.7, -0.6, -1.0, -2.3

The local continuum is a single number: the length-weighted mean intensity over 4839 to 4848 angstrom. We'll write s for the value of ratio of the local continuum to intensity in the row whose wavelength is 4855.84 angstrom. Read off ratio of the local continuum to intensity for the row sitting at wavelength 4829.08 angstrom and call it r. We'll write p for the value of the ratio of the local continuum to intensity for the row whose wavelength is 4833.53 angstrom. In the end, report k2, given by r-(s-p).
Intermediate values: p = 0.99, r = 0.95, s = 0.88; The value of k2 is 1.05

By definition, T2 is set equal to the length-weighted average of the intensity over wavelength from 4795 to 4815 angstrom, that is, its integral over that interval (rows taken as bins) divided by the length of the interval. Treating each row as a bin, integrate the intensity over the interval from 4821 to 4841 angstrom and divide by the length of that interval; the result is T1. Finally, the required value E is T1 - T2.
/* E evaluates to -0.3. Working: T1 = 14.93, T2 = 15.2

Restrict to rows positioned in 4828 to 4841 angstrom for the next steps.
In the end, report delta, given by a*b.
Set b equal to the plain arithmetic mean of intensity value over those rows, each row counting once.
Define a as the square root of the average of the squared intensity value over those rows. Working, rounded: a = 14.9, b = 14.9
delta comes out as 223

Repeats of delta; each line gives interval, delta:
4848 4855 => 238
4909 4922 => 221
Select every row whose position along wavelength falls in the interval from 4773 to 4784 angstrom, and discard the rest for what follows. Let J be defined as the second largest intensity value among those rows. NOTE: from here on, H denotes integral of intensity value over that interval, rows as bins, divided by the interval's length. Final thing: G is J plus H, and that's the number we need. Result 30.5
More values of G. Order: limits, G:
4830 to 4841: 29.9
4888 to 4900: 31.9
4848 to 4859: 31.5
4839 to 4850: 29.8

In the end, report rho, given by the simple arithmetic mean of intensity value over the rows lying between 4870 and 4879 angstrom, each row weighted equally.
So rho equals 14.2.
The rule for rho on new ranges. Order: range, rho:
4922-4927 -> 13.7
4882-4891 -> 14.7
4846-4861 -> 15.3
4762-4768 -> 14.7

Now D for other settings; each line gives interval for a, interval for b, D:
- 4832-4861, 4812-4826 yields 216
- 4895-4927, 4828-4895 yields 200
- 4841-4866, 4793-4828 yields 212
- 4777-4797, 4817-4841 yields 210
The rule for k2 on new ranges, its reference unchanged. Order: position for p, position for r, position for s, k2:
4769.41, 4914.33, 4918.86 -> 0.73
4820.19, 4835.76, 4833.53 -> 0.93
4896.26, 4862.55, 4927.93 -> 1.01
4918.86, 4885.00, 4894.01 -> 1.10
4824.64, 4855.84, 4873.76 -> 0.83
